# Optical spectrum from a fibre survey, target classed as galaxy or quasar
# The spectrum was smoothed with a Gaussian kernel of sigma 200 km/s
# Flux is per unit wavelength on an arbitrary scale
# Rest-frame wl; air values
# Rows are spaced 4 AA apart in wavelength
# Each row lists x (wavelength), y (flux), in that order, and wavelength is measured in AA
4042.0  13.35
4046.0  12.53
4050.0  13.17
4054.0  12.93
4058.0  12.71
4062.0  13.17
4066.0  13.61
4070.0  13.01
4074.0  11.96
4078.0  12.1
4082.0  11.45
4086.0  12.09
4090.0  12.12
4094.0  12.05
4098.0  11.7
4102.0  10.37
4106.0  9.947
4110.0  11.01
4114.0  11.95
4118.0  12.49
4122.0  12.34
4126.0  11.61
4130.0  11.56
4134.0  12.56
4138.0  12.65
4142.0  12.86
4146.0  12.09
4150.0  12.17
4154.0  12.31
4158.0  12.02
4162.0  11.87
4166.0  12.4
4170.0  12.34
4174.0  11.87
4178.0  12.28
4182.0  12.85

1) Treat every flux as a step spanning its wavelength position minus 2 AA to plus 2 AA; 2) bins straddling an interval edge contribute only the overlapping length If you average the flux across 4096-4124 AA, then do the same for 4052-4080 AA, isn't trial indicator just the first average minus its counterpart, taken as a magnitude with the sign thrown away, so 1.4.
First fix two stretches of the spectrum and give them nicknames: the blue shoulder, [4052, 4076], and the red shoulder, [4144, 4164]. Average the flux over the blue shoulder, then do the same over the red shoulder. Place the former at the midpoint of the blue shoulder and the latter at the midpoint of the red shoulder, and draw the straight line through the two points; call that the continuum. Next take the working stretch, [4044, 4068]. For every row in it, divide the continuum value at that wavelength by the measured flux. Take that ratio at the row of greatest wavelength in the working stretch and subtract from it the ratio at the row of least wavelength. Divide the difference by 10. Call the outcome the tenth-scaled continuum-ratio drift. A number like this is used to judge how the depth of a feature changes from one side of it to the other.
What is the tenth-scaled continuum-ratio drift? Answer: -0.010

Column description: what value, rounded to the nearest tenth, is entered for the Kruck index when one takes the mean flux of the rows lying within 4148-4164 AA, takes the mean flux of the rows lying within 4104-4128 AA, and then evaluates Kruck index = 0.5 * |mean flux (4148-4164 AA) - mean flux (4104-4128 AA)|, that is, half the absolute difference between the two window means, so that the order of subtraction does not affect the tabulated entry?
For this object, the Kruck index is 0.3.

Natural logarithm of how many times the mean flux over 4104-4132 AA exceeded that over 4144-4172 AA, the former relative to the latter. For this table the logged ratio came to -0.052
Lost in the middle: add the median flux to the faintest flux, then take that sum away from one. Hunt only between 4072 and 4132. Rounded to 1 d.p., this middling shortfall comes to -20.9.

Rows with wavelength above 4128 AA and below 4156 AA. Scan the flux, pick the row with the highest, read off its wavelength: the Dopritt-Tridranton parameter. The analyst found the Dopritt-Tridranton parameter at 4142.0 AA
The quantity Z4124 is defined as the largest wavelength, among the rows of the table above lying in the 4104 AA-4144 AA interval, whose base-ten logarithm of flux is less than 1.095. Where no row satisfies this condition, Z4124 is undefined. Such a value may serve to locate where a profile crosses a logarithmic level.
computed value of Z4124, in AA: 4130.0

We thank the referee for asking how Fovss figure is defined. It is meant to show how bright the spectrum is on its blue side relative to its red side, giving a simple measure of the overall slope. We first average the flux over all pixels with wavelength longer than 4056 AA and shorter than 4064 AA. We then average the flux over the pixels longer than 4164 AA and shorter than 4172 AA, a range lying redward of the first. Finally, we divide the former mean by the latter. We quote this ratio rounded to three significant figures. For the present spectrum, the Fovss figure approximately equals 1.05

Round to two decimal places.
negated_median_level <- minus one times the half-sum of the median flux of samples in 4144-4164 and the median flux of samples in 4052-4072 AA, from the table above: -12.55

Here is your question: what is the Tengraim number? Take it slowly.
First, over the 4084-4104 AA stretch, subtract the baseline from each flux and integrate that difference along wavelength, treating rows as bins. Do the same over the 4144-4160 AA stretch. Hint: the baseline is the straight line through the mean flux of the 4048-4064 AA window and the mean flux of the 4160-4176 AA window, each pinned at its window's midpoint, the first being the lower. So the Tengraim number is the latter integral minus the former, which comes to 19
